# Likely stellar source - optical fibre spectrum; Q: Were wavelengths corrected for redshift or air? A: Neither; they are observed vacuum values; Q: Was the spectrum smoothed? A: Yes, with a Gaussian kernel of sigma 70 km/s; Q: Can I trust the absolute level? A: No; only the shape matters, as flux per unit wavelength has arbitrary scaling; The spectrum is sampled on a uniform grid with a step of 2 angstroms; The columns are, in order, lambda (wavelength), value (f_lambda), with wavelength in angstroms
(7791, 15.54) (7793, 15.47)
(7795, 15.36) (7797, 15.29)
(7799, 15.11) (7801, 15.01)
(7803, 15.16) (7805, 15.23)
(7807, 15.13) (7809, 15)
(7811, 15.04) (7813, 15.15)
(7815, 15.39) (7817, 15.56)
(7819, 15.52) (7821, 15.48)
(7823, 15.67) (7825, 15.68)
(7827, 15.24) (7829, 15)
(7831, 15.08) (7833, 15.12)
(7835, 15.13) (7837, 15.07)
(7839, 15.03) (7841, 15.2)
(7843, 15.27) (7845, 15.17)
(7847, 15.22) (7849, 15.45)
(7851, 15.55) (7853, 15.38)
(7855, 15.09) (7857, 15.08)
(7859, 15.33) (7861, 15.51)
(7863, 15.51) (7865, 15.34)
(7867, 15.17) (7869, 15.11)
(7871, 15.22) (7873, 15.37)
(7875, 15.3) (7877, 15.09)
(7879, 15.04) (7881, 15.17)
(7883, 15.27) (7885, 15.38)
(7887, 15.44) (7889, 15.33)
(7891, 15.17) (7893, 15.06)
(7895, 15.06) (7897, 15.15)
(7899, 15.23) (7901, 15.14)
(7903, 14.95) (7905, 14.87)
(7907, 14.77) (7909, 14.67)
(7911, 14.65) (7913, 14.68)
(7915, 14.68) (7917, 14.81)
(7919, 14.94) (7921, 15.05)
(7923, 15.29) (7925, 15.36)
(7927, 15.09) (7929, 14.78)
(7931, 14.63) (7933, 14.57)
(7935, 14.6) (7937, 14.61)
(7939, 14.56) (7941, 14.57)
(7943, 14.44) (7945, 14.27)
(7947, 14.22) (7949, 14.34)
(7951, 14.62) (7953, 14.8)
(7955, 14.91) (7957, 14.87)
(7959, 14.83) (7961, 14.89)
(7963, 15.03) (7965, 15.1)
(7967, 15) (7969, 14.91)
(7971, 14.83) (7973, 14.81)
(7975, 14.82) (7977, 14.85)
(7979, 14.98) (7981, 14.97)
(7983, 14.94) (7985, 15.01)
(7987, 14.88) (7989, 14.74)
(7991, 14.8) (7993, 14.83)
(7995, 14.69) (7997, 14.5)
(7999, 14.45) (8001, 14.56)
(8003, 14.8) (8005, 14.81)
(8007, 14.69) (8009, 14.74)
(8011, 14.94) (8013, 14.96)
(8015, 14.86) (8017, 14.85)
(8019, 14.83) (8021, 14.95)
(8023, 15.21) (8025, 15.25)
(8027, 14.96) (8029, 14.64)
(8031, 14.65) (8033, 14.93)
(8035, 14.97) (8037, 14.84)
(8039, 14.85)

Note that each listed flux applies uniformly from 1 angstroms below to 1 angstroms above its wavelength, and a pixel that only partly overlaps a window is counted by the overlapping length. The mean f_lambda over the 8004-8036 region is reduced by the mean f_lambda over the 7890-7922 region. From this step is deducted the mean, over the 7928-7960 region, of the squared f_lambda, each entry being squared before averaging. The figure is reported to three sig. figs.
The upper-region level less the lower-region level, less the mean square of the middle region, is -213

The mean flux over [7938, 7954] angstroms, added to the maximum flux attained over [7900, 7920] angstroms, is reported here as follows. 29.6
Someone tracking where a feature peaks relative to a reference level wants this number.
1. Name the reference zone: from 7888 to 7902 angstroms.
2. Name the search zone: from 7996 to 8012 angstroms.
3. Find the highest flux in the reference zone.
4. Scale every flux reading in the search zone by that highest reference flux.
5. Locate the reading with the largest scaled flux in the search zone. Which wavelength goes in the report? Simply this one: 8011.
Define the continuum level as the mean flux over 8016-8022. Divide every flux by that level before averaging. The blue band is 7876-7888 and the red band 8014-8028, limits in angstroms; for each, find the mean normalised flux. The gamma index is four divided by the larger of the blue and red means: 3.91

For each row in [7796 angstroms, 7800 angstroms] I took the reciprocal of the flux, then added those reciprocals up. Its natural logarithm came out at -2.03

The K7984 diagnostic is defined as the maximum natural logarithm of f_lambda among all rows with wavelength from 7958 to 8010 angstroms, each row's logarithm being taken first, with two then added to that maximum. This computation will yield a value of 4.71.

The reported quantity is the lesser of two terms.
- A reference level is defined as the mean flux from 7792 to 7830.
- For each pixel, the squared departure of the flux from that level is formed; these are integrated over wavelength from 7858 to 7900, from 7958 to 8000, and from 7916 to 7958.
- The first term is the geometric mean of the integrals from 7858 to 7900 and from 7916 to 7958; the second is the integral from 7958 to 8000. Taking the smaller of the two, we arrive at 3.9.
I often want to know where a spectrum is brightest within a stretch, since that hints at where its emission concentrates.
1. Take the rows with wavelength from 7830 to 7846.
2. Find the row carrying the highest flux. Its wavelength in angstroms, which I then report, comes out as 7843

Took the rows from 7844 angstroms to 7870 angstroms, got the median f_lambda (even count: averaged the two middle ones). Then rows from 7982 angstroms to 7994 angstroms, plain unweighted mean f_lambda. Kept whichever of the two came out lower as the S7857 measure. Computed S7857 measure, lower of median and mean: 14.9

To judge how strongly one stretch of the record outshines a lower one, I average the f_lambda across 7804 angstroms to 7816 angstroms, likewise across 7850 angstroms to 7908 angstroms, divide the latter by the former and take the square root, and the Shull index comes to 1.00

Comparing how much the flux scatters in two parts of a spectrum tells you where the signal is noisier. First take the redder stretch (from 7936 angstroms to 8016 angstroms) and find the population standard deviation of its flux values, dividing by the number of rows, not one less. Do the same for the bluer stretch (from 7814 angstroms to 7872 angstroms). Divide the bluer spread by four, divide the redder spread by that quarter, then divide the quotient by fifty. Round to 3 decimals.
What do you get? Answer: 0.085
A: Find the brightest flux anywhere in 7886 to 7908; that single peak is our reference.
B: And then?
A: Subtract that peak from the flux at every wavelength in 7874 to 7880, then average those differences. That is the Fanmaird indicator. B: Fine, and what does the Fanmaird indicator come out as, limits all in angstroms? -0.30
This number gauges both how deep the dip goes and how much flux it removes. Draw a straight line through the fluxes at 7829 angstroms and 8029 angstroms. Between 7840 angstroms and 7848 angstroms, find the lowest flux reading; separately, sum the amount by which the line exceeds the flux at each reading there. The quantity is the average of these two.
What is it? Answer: 7.10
